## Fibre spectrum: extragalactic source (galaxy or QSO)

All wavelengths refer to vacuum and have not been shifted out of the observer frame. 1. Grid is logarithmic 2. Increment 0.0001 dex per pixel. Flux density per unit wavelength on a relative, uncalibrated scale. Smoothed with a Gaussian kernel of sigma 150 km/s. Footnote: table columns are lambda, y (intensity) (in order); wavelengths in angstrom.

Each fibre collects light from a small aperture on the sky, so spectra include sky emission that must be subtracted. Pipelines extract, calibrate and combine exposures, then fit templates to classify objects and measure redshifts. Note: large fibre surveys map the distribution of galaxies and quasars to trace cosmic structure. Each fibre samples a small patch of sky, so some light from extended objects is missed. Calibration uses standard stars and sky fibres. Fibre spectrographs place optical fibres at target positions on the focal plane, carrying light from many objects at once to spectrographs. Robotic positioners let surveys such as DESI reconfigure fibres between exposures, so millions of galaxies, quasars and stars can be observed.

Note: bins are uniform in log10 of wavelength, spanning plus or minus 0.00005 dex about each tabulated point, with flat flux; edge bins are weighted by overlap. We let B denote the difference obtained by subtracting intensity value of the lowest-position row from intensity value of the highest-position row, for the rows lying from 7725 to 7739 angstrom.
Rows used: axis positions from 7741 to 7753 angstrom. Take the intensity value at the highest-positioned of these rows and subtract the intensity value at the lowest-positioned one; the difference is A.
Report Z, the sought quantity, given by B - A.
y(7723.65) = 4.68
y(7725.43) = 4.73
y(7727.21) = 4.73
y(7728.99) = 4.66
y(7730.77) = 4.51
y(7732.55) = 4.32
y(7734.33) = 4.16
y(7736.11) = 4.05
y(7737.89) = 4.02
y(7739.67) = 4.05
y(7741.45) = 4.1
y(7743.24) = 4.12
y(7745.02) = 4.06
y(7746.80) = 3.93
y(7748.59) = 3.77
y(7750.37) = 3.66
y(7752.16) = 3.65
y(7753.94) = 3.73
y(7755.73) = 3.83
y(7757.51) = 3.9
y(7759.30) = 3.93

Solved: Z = -0.26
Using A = -0.45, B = -0.71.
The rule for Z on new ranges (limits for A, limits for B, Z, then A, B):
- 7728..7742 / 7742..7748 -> 0.37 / -0.56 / -0.19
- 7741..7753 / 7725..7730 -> 0.38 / -0.45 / -0.07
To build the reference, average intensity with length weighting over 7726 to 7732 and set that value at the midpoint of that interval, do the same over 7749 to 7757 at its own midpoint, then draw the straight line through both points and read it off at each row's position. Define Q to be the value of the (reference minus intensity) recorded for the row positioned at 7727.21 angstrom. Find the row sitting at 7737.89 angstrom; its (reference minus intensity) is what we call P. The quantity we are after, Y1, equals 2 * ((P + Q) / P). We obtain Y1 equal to 1.7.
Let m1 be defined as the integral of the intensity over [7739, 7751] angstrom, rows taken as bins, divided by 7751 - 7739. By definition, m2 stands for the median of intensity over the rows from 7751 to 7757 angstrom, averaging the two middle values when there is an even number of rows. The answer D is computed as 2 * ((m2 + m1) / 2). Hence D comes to 7.69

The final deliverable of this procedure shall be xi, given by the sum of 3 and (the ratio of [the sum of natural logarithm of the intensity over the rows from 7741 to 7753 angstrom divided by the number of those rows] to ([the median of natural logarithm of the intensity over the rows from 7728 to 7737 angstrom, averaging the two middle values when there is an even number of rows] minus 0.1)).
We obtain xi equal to 4.00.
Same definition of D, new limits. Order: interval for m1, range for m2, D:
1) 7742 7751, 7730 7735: 8.24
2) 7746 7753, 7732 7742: 7.82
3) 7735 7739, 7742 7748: 8.11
